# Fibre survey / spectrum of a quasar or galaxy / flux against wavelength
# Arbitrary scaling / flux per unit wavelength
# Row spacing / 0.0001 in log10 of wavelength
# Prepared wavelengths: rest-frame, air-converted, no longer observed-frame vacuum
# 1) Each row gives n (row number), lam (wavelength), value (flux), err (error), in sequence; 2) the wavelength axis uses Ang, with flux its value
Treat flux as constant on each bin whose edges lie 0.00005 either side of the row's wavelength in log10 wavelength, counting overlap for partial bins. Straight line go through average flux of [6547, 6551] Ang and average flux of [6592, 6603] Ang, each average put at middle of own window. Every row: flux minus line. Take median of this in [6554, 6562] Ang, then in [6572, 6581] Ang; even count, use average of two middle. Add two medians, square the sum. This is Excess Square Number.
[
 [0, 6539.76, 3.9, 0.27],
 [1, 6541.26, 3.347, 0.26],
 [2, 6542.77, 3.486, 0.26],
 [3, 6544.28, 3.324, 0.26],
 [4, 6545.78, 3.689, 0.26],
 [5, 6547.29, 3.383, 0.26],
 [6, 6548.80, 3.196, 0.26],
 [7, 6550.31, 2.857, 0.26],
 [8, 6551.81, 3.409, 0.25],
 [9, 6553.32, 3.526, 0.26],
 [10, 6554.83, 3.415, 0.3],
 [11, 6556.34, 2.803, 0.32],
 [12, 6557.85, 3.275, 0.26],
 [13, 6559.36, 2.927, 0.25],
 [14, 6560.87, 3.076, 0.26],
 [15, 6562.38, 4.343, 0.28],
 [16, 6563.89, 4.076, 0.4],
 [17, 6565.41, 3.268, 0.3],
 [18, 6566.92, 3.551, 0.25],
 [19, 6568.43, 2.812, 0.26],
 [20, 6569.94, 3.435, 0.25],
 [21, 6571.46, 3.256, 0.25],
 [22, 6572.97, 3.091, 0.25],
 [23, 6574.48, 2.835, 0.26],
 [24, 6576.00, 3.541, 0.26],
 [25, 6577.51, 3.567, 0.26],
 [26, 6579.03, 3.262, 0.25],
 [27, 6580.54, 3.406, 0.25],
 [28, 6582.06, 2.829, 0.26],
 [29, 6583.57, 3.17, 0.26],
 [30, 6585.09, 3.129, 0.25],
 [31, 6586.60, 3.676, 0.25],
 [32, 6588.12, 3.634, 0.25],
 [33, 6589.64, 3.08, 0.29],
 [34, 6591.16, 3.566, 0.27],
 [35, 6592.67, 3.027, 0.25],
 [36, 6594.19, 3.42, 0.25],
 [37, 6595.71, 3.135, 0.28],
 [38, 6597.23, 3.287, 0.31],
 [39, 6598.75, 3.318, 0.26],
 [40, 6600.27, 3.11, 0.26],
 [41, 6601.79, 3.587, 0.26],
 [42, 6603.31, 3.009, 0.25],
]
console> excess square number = 0.00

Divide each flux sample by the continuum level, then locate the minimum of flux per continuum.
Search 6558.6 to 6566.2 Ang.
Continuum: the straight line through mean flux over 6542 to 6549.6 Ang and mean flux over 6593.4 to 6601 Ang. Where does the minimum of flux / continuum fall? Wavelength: 6559.36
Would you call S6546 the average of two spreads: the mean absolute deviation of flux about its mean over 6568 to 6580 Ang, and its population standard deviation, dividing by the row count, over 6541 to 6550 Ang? 0.19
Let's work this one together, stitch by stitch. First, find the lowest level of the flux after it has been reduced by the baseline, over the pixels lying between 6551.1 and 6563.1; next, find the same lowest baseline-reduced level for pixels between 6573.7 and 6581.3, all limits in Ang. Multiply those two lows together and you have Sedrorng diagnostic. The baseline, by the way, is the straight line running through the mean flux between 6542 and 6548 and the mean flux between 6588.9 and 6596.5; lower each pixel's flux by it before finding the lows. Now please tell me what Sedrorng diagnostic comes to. 0.30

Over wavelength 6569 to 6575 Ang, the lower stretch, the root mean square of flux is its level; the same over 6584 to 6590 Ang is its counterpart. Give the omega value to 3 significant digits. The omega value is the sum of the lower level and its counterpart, 6.55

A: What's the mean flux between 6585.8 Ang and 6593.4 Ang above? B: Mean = 3.40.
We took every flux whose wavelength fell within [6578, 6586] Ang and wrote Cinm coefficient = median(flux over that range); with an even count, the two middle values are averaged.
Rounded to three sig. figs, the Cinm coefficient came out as 3.17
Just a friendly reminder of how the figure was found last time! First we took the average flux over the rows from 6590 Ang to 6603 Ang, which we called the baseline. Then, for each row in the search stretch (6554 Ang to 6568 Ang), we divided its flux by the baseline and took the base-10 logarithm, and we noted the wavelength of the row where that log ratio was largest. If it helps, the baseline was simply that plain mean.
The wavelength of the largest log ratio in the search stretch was 6562.38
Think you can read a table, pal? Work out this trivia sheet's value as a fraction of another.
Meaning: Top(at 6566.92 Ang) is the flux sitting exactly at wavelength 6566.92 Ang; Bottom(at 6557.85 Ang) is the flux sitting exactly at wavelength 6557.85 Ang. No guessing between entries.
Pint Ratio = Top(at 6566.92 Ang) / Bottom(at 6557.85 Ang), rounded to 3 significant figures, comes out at 1.08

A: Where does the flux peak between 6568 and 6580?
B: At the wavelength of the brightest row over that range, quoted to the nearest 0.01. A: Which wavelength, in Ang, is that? 6577.51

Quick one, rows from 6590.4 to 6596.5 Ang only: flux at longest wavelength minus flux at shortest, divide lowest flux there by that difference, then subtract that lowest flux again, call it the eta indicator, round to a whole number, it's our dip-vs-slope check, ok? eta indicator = -10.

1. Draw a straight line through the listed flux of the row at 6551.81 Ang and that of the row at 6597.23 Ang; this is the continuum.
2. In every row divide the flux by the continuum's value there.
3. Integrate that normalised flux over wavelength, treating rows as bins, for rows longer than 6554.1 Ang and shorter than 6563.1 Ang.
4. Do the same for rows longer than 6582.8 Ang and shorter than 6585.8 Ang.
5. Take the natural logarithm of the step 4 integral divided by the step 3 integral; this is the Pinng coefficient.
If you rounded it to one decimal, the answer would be -1.1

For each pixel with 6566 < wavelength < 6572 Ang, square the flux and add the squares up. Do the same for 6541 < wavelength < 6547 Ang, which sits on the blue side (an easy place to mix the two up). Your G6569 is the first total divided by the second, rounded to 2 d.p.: 0.89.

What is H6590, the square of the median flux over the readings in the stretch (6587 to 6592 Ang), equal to 12.7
